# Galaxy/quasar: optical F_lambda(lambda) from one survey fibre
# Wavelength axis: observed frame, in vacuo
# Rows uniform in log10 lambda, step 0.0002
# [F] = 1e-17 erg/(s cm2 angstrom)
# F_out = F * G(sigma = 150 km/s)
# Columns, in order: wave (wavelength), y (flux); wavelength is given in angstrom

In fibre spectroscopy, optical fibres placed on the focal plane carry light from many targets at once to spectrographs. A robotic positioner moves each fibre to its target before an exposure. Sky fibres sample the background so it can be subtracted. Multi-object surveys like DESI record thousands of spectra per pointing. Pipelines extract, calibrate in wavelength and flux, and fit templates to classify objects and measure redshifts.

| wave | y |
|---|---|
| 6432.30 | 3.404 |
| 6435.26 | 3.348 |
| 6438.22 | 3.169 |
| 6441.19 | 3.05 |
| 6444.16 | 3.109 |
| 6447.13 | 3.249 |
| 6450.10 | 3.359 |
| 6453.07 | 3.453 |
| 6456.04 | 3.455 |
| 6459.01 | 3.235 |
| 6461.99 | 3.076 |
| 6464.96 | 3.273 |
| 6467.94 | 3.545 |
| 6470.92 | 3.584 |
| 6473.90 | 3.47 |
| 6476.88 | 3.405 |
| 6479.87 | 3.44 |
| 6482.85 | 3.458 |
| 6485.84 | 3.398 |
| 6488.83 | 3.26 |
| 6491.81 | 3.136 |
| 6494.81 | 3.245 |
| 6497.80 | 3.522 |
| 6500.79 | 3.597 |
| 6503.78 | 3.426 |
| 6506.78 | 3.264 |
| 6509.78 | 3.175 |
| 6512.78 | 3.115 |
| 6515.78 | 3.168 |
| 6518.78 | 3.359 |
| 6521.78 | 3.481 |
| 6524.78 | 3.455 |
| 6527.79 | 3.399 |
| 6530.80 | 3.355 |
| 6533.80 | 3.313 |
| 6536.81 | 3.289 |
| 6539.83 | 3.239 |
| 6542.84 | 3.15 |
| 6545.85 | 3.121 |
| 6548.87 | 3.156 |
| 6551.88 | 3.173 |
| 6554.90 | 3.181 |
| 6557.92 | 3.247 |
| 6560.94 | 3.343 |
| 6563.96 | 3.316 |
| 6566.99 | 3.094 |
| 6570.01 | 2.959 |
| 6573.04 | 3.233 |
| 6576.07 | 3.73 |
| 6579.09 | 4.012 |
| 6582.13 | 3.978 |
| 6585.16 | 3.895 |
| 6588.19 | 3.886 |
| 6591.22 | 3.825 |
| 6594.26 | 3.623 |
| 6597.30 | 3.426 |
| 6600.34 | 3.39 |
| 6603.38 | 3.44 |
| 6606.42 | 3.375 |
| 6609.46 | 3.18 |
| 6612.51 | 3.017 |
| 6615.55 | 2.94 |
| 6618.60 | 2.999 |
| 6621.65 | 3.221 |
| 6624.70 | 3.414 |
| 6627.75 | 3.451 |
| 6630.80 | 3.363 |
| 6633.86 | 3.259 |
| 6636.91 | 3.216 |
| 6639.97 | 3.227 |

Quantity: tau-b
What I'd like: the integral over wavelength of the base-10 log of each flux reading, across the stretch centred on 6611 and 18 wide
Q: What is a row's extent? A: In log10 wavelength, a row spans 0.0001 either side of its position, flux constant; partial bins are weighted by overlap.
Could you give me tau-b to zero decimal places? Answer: 9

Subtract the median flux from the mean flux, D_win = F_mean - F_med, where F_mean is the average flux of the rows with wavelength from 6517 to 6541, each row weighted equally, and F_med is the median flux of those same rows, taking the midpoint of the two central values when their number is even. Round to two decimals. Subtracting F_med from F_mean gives 0.00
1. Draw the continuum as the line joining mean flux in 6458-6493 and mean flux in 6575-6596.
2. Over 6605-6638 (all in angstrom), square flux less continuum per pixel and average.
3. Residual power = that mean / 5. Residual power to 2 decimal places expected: 0.13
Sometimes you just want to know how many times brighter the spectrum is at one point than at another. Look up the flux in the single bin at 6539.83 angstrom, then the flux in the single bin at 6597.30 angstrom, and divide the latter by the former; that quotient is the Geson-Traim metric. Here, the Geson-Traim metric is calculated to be 1.06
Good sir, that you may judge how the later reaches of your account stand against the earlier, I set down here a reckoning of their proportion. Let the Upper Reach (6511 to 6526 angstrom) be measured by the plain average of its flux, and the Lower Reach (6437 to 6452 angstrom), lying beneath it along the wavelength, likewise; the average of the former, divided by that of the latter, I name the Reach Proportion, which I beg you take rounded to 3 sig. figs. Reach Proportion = 1.04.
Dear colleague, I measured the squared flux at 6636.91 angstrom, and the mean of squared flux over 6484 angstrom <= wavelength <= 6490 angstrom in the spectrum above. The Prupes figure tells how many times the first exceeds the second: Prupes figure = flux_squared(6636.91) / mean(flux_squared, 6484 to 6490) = 0.93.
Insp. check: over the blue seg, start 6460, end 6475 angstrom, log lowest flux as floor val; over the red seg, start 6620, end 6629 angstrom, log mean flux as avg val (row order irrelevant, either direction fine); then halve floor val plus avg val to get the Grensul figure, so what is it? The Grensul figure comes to 3.22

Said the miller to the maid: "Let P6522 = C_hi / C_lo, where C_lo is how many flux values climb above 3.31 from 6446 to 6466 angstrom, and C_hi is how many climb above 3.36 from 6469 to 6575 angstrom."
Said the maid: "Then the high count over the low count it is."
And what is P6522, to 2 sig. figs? 4.0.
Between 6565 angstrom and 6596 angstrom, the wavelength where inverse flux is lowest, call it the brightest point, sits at 6579.09 angstrom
